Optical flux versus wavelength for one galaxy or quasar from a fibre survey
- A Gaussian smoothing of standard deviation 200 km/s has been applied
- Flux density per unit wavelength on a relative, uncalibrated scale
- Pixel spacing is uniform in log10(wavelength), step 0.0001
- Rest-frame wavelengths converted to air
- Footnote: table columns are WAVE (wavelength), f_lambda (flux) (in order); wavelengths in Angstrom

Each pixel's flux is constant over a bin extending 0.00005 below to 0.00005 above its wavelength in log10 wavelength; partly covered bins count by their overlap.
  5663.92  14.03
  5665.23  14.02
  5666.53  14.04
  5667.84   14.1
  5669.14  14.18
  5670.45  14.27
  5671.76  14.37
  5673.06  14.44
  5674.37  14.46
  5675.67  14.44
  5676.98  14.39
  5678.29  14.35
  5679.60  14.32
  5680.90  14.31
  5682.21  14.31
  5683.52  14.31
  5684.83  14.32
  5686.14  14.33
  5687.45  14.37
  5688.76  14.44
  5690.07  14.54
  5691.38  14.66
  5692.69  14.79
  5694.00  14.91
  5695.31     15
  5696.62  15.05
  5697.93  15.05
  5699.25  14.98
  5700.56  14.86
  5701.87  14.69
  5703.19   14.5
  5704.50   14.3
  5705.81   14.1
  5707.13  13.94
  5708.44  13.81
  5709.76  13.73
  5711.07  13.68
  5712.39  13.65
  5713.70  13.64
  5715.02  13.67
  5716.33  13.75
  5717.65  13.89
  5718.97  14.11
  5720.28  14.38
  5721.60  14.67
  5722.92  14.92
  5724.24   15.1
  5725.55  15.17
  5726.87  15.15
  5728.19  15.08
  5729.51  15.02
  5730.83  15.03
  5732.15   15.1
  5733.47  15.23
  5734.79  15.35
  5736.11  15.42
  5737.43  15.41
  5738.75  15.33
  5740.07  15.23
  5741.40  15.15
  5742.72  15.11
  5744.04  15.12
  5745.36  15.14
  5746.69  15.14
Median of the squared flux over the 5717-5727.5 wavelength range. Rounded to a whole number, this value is 219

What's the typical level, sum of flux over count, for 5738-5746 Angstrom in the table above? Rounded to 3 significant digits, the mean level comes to 15.2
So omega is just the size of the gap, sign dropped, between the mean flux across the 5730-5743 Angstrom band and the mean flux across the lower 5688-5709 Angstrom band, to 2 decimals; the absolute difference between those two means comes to 0.63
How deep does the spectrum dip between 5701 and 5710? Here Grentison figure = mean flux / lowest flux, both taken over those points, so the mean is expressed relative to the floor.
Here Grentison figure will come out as 1.03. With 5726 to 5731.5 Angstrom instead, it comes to 1.00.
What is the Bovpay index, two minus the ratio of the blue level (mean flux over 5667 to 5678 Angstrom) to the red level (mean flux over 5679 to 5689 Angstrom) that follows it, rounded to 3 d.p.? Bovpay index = 1.001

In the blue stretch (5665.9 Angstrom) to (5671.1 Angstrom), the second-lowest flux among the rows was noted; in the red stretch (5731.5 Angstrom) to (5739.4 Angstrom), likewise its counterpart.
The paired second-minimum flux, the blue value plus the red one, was 29.3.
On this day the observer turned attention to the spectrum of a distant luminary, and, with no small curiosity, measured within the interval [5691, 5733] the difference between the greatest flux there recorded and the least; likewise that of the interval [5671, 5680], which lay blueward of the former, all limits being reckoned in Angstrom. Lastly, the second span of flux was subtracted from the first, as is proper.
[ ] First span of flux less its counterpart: 1.4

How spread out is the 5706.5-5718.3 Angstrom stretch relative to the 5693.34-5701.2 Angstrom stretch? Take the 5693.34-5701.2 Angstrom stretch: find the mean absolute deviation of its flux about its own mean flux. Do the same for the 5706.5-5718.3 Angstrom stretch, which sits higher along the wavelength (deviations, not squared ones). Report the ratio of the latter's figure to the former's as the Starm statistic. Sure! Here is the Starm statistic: 1.4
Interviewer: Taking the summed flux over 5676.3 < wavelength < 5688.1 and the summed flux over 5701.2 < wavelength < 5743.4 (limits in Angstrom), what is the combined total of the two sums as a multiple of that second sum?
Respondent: 1.3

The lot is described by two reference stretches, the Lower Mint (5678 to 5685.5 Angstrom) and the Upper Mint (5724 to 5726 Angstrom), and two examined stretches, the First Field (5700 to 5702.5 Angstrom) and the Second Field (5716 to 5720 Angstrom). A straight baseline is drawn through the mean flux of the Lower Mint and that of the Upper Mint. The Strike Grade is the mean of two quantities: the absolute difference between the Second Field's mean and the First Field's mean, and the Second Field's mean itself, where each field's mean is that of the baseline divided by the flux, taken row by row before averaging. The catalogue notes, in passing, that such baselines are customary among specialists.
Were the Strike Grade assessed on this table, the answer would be 0.58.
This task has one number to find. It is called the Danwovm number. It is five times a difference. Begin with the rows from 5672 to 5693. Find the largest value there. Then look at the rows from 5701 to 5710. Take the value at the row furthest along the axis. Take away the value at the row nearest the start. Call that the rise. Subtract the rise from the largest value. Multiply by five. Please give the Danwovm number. 79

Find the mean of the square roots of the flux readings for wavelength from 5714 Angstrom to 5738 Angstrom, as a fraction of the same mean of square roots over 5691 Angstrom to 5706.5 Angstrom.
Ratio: 1.00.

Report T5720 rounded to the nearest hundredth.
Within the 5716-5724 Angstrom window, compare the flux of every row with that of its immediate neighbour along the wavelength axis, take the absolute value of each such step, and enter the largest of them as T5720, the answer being 0.29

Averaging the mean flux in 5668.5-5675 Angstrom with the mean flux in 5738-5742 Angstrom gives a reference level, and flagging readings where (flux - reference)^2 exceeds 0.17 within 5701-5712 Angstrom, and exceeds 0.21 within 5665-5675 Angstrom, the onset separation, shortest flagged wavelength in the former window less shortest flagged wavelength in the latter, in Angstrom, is 39.3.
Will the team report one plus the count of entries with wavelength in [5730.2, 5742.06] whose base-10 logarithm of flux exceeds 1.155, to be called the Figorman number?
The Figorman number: 10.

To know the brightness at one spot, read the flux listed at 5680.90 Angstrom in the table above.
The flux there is 14.31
